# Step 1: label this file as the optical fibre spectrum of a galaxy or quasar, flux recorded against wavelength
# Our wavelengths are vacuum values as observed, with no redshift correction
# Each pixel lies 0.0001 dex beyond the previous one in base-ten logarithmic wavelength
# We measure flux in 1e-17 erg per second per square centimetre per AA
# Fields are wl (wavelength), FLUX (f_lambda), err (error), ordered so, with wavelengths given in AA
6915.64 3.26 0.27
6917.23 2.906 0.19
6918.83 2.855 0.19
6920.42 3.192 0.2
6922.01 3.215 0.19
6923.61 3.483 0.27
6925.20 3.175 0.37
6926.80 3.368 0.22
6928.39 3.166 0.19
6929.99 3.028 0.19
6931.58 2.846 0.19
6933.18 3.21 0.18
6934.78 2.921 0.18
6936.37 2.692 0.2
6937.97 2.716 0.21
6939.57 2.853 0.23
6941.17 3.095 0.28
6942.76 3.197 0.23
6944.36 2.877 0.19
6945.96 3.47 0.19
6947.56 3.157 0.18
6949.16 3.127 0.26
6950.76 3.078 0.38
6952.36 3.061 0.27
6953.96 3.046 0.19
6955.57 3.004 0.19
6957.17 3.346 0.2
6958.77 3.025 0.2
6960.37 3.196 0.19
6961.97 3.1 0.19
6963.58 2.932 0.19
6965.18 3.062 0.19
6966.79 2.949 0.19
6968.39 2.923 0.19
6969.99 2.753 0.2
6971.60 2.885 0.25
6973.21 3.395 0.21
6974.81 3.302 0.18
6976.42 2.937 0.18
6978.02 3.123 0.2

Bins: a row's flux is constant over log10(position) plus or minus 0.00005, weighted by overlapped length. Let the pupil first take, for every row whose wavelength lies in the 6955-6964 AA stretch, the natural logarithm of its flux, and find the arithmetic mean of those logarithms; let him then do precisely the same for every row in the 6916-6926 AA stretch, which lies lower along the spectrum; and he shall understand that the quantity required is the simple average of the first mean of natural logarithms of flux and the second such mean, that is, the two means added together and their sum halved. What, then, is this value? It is 1.14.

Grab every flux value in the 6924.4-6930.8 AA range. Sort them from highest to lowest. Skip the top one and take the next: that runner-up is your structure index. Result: 3.175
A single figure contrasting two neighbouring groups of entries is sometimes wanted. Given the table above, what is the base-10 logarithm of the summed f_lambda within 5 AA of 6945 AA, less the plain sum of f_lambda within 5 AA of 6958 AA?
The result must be -17.4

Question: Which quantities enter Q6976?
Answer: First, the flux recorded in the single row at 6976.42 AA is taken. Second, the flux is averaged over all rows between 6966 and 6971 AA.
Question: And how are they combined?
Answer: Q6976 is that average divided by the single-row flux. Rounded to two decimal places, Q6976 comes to 0.98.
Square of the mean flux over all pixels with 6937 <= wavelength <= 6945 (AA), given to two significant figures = 8.7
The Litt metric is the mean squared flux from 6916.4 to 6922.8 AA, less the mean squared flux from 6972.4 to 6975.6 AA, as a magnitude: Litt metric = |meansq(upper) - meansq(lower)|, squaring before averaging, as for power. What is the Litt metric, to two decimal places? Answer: 1.93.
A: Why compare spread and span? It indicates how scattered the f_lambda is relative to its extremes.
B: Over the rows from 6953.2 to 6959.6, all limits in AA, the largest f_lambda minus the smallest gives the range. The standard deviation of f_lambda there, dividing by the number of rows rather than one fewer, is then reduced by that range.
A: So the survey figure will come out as -0.20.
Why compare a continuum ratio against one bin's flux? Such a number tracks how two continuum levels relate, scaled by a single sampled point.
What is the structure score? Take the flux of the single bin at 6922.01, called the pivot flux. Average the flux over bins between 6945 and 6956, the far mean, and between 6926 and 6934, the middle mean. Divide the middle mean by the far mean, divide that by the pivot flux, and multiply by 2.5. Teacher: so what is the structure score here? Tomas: 0.77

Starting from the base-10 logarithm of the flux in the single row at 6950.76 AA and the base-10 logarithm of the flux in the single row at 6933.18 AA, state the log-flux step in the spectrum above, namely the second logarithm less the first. 0.018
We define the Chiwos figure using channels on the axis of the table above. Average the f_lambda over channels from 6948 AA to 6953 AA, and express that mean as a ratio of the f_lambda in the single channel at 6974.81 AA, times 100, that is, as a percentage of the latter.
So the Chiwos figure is 94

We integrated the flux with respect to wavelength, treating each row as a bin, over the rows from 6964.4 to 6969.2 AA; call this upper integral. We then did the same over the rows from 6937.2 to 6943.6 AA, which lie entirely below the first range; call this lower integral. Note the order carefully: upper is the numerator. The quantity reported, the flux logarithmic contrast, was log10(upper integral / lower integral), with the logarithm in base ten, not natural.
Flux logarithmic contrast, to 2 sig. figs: -0.12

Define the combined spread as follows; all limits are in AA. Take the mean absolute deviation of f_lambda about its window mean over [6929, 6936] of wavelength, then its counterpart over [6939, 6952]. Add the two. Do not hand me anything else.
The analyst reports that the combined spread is 0.249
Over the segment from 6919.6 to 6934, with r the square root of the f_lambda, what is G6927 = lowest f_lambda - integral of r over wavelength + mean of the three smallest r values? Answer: -21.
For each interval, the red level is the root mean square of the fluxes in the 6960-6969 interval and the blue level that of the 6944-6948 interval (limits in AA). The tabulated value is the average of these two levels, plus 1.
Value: 4.10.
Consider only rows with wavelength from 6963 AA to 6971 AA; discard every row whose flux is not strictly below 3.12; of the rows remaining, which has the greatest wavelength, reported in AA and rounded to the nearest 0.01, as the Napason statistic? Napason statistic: 6969.99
